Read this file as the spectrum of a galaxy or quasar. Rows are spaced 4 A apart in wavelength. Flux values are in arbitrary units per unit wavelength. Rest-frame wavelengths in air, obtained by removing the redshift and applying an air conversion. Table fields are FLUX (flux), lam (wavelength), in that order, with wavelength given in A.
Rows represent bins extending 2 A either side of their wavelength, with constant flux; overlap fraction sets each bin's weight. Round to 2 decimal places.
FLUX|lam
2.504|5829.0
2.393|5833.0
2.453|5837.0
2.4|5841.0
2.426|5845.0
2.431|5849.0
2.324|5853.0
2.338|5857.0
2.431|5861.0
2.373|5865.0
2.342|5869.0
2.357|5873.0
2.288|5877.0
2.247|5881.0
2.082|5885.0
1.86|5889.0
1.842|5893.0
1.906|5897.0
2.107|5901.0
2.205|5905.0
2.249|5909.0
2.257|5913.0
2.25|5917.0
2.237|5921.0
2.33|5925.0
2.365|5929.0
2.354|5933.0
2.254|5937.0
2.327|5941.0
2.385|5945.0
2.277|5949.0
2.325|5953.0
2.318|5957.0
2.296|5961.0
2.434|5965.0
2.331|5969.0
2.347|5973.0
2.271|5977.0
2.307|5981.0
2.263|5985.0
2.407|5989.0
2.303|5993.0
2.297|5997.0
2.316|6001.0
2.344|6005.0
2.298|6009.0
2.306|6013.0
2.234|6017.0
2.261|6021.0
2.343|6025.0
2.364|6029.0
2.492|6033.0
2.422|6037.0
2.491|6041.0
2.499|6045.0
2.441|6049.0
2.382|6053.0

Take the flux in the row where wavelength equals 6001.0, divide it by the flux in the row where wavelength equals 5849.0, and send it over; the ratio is 0.95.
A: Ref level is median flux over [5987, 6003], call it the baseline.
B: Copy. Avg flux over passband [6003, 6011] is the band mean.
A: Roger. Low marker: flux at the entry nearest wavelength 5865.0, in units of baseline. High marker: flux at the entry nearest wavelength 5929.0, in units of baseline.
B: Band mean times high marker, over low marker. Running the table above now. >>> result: 2.31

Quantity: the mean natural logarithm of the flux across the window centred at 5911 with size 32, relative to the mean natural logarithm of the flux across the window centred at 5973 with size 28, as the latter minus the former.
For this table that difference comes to 0.058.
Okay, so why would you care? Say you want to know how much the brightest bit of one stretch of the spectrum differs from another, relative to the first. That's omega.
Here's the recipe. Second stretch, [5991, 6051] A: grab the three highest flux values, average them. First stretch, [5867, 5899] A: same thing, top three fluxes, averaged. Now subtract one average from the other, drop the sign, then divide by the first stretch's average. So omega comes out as 0.071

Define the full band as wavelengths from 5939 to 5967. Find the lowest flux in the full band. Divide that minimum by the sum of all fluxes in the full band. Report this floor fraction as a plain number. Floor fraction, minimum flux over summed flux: 0.139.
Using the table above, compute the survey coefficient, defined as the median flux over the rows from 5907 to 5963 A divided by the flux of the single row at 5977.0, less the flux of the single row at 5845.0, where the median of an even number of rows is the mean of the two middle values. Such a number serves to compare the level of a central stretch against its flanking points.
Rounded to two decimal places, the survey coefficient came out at -1.41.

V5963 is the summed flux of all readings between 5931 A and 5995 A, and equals 37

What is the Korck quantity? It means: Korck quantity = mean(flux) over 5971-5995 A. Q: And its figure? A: 2.32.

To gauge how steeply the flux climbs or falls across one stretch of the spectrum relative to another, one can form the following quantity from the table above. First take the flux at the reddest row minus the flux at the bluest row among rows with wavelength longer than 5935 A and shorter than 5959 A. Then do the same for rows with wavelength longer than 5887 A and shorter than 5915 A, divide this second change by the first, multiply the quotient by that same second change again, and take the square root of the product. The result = 1.57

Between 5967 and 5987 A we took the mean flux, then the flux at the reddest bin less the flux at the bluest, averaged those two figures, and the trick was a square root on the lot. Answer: 1.06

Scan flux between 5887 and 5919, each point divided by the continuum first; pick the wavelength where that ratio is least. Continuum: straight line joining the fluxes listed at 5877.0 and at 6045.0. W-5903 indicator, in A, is 5893.0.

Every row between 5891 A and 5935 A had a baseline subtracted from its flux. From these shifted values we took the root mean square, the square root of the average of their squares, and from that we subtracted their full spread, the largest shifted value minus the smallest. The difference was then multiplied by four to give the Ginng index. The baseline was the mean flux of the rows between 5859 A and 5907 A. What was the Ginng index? -1.4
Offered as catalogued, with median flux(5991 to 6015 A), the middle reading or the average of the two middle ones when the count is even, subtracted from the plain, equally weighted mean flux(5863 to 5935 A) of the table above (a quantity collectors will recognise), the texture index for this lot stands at -0.10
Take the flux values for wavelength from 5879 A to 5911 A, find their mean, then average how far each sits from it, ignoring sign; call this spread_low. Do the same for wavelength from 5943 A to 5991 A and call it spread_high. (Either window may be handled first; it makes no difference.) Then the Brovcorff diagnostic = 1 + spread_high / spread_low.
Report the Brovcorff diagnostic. 1.29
